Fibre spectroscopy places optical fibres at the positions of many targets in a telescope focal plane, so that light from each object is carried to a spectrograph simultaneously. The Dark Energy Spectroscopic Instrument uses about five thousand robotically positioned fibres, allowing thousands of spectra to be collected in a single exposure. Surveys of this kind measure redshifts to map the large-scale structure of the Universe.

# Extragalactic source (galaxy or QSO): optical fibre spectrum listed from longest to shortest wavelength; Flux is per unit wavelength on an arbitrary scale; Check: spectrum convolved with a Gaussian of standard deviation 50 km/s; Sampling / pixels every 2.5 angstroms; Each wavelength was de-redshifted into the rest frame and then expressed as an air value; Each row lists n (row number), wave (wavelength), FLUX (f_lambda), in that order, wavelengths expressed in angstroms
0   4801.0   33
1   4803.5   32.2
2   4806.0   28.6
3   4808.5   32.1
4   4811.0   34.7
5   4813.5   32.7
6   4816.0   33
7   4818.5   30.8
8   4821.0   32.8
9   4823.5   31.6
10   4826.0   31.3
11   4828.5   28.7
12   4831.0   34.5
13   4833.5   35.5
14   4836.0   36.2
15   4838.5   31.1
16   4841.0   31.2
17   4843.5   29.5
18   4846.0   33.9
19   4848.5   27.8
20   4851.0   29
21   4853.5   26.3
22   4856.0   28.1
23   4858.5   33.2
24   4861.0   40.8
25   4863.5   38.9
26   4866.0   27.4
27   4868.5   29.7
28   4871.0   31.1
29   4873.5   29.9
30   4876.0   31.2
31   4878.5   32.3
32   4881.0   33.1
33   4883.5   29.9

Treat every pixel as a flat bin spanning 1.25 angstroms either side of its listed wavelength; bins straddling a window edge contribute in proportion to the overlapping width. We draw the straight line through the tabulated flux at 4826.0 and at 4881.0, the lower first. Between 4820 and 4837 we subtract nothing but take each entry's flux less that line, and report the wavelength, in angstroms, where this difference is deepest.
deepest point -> 4828.5 angstroms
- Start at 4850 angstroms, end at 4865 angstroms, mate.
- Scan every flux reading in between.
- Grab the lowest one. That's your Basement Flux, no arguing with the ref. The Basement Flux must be 26.3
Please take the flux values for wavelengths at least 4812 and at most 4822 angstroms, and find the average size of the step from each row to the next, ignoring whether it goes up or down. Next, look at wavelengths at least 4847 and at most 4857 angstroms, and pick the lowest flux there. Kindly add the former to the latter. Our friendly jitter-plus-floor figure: 27.8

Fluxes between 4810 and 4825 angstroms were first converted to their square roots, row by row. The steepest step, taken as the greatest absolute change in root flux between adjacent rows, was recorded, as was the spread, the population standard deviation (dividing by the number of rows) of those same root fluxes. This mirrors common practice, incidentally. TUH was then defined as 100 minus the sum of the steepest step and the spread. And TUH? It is 99.7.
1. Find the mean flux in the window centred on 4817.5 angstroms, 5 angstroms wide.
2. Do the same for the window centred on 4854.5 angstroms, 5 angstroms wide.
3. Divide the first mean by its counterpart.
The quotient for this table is 1.17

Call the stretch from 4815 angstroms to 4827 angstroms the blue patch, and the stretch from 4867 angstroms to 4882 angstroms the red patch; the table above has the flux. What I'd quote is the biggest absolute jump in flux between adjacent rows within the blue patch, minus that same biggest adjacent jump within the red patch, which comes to 1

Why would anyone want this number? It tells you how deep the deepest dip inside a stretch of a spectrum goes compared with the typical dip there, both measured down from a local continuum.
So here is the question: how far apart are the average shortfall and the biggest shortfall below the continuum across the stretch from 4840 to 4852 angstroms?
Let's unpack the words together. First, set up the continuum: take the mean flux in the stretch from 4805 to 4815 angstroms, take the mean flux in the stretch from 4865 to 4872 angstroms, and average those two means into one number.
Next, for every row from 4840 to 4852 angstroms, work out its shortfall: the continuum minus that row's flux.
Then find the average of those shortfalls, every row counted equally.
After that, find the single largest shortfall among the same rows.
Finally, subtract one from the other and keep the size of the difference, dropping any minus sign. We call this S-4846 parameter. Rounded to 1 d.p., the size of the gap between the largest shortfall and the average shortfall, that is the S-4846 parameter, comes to 2.5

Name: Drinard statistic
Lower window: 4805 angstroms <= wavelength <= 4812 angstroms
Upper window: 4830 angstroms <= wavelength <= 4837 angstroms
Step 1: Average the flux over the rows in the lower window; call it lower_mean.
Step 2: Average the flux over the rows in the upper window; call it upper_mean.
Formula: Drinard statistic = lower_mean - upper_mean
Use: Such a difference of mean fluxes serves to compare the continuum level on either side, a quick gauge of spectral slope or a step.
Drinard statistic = -3.6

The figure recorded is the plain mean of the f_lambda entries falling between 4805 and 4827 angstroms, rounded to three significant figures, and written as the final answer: 32.0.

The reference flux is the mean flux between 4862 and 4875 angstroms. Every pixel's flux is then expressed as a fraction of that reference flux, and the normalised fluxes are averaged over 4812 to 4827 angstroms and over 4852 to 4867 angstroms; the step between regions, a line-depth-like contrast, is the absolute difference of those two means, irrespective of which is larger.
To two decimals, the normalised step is 0.01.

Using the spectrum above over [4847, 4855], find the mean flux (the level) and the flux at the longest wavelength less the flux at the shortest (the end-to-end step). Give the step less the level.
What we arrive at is -29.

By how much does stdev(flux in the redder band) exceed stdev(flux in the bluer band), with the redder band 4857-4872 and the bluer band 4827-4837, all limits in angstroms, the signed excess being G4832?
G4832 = 1.87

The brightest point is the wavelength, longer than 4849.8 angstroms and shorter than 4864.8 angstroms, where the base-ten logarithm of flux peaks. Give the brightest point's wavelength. 4861.0 angstroms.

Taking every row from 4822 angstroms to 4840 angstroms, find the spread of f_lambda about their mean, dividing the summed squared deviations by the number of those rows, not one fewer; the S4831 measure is 2.5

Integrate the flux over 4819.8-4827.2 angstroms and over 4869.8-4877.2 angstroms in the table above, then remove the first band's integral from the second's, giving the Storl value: -9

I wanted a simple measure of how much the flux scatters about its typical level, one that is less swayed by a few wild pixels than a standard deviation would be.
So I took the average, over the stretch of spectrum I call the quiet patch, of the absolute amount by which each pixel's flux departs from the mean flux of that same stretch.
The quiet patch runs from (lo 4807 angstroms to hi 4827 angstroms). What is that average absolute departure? 0.9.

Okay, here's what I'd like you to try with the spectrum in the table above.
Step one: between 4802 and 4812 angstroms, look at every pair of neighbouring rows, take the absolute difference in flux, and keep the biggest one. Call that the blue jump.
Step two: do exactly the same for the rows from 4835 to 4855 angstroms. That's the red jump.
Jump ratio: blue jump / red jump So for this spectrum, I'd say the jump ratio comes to 0.59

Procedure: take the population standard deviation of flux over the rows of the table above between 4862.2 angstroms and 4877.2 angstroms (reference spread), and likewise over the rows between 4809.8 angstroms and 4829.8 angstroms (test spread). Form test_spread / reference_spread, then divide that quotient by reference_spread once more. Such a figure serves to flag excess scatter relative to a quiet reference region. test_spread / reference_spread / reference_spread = 0.13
